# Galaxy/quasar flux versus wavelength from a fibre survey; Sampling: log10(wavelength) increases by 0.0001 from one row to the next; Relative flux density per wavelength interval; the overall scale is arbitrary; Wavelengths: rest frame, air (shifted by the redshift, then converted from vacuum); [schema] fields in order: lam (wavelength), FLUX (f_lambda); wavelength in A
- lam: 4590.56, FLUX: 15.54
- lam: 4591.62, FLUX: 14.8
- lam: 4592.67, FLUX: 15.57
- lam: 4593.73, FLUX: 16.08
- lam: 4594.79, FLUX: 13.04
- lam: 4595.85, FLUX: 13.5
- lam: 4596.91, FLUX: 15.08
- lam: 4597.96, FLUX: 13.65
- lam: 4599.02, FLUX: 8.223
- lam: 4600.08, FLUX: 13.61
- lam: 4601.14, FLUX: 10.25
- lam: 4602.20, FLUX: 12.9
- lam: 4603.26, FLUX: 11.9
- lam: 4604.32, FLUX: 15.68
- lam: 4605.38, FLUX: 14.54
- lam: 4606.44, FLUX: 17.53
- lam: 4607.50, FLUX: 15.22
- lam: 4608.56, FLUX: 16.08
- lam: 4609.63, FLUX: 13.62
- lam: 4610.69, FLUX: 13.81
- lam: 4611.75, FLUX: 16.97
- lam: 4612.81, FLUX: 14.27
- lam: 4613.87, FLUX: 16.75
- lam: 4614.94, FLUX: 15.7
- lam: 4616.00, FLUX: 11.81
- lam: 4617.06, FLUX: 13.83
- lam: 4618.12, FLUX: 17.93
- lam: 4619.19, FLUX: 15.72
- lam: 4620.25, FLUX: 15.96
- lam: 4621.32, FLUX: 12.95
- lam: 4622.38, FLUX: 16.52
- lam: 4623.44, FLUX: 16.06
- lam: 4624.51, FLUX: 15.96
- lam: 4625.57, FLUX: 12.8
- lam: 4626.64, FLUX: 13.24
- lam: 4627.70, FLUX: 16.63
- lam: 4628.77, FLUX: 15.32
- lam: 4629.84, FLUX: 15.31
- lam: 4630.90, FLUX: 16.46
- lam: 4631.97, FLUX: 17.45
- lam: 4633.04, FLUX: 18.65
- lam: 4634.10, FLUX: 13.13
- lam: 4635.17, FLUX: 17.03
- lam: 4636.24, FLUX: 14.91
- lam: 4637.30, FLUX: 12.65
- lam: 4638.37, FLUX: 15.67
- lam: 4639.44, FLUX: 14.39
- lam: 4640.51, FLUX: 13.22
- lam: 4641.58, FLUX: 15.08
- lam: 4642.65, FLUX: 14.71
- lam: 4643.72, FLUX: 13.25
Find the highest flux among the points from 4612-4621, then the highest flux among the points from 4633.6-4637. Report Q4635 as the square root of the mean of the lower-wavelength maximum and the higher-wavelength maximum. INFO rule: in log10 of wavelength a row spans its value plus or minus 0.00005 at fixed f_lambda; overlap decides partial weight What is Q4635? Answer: 4.18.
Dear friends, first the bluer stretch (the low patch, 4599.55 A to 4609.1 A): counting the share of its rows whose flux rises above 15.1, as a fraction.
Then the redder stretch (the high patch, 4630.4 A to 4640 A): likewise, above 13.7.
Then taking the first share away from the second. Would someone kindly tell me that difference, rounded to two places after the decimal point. 0.33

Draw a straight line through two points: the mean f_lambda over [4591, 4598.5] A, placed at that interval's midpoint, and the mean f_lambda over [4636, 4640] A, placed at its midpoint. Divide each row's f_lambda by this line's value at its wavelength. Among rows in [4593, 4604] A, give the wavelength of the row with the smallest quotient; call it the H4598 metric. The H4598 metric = 4599.02 A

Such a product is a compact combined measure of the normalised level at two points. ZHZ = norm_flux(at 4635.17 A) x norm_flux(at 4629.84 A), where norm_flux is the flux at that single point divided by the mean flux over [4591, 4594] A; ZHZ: 1.09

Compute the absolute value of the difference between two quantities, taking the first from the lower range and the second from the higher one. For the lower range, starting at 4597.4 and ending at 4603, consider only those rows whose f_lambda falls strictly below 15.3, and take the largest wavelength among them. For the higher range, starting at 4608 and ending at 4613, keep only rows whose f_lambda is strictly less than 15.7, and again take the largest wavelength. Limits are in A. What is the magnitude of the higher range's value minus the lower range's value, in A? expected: 10.6 A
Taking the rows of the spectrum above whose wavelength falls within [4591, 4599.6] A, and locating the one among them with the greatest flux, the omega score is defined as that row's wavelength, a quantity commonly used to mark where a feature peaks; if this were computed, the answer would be 4593.73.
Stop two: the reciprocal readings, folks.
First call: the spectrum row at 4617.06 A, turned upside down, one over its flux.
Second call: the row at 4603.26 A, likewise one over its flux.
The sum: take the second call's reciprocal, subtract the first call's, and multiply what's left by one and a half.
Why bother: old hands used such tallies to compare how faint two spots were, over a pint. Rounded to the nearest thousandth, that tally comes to 0.018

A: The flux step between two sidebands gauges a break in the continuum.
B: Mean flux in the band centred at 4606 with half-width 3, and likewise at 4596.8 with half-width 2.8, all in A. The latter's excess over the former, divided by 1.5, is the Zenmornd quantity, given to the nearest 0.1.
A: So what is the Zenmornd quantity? -1.6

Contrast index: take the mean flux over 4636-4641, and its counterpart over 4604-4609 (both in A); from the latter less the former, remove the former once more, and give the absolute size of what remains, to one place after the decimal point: 12.5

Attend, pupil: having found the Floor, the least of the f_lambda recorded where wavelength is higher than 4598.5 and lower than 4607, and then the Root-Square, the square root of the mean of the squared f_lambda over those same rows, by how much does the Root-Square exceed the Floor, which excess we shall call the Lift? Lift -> 5.1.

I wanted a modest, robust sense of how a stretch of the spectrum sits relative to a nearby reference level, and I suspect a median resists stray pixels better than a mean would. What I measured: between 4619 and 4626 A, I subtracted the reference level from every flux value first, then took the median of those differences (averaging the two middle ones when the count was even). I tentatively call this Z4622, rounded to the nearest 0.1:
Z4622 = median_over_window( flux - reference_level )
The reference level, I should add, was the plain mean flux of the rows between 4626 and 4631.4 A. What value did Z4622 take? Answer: 0.6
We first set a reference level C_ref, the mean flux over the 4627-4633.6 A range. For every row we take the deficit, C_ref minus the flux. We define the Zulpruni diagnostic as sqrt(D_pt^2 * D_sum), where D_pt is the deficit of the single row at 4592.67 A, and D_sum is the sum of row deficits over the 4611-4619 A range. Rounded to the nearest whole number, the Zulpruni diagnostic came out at 3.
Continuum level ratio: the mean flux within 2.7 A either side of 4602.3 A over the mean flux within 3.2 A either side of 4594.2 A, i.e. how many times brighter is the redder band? 0.88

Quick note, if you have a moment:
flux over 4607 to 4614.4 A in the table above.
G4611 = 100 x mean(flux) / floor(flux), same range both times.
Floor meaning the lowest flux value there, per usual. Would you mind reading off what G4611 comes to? 112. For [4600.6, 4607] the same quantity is 135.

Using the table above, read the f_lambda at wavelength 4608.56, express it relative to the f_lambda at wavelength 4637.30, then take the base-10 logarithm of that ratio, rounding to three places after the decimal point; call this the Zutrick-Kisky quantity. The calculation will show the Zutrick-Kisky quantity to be 0.104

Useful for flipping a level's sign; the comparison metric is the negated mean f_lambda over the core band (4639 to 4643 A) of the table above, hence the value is -14.3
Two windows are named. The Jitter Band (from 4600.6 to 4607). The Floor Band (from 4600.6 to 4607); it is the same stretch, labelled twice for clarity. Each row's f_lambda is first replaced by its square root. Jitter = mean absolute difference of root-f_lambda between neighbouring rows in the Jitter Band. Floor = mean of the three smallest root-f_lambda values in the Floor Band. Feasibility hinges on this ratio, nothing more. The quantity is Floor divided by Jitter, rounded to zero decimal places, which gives 11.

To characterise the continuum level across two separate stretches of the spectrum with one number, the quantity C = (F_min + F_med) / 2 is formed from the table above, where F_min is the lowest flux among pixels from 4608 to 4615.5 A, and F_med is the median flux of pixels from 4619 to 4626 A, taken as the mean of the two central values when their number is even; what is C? 14.8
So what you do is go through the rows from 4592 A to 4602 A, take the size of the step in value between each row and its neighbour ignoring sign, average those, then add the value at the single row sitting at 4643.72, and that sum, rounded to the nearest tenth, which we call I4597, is 15.9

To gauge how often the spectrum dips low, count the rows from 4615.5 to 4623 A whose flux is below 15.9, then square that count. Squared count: 16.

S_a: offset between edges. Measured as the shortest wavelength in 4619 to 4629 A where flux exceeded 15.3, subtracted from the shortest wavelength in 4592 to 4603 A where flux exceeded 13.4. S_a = -26.5 A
